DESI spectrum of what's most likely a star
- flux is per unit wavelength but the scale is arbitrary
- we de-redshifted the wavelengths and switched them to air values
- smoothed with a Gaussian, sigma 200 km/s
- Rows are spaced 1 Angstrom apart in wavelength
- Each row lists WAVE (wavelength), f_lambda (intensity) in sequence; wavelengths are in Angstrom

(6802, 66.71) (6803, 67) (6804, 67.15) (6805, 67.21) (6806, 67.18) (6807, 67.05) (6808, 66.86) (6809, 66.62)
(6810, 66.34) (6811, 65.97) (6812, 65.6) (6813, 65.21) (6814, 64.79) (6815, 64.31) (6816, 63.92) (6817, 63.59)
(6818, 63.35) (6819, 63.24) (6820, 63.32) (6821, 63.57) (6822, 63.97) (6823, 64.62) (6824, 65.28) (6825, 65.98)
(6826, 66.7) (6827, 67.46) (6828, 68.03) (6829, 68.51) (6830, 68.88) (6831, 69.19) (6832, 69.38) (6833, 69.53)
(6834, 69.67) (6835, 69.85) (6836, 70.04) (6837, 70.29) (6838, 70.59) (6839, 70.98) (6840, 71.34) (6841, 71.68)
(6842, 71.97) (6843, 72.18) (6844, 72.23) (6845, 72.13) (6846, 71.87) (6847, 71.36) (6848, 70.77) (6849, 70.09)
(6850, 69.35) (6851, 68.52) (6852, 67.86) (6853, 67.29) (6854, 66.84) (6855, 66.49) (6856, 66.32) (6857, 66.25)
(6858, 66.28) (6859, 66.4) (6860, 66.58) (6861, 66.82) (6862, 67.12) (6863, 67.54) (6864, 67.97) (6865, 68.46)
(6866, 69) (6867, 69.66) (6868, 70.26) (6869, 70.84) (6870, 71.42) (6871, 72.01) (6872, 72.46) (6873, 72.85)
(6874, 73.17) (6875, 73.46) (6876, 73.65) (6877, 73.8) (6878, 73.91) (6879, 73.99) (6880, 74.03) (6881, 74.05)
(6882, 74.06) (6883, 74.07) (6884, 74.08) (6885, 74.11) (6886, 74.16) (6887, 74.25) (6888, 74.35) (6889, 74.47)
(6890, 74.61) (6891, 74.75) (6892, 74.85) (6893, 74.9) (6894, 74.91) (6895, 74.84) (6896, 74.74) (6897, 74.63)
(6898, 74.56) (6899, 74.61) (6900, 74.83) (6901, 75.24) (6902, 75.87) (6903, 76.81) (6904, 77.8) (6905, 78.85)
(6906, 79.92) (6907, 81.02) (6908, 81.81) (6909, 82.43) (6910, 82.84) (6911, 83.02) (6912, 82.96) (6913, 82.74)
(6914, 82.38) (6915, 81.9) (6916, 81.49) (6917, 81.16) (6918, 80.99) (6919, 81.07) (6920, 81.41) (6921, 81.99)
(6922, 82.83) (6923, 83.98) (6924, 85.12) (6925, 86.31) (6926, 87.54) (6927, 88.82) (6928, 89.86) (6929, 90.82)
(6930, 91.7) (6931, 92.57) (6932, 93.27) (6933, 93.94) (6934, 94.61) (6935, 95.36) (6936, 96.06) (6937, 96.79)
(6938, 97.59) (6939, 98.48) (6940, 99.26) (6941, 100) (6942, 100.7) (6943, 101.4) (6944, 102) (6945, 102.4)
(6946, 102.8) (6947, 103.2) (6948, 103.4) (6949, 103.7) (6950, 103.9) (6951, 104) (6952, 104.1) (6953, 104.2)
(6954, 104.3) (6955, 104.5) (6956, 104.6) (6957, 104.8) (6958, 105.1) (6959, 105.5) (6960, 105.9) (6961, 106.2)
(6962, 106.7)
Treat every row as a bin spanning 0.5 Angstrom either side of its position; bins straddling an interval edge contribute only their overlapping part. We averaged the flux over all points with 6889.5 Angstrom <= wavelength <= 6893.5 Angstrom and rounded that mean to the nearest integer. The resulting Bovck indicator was 75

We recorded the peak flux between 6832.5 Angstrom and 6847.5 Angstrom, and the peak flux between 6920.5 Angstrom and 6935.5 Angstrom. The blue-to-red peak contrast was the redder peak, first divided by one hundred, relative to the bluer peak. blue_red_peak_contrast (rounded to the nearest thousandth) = 0.013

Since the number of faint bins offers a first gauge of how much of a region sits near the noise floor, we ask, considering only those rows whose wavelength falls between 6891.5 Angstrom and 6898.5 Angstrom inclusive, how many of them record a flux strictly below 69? 0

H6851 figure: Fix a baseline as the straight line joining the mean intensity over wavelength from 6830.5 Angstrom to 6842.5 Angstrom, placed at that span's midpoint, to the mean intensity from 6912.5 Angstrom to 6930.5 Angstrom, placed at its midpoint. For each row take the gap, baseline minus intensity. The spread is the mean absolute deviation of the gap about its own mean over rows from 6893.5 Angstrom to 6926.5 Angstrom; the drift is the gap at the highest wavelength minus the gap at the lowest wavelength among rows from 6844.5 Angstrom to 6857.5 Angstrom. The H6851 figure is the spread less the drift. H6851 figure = -6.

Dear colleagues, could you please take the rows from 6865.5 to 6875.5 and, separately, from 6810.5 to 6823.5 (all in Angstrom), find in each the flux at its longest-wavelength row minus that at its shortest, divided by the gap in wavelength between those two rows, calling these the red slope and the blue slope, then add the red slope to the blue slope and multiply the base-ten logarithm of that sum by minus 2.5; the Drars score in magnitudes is 1.0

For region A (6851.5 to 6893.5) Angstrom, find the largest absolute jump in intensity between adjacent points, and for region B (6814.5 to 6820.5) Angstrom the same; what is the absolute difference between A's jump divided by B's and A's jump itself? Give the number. 1.0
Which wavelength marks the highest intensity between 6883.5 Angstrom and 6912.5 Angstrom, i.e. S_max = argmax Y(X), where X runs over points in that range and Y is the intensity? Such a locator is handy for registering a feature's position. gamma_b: 6911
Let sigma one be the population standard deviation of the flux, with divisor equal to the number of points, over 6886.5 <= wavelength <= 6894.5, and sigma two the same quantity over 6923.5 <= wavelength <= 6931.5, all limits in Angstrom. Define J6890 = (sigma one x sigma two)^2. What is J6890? 0.35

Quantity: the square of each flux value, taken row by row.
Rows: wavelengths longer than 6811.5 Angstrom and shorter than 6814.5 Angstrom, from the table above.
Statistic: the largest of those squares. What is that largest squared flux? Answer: 4303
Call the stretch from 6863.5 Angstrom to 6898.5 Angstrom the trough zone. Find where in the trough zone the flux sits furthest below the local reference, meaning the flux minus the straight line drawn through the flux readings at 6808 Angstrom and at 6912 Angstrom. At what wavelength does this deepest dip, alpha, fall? 6864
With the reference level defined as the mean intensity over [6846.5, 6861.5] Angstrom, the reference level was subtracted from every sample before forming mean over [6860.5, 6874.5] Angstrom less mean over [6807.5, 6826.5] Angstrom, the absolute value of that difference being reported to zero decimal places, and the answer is 5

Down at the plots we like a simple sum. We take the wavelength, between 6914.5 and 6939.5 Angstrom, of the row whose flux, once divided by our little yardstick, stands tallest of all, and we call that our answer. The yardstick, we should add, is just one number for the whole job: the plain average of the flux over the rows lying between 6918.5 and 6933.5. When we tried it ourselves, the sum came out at 6939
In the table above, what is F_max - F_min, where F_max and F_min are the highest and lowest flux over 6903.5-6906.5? 2.1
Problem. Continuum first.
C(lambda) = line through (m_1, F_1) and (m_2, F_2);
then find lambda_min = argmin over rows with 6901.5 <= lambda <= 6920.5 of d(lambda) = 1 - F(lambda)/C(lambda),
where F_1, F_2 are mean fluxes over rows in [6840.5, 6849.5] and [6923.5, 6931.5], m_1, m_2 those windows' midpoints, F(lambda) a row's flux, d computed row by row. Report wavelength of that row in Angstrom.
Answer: 6910 Angstrom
